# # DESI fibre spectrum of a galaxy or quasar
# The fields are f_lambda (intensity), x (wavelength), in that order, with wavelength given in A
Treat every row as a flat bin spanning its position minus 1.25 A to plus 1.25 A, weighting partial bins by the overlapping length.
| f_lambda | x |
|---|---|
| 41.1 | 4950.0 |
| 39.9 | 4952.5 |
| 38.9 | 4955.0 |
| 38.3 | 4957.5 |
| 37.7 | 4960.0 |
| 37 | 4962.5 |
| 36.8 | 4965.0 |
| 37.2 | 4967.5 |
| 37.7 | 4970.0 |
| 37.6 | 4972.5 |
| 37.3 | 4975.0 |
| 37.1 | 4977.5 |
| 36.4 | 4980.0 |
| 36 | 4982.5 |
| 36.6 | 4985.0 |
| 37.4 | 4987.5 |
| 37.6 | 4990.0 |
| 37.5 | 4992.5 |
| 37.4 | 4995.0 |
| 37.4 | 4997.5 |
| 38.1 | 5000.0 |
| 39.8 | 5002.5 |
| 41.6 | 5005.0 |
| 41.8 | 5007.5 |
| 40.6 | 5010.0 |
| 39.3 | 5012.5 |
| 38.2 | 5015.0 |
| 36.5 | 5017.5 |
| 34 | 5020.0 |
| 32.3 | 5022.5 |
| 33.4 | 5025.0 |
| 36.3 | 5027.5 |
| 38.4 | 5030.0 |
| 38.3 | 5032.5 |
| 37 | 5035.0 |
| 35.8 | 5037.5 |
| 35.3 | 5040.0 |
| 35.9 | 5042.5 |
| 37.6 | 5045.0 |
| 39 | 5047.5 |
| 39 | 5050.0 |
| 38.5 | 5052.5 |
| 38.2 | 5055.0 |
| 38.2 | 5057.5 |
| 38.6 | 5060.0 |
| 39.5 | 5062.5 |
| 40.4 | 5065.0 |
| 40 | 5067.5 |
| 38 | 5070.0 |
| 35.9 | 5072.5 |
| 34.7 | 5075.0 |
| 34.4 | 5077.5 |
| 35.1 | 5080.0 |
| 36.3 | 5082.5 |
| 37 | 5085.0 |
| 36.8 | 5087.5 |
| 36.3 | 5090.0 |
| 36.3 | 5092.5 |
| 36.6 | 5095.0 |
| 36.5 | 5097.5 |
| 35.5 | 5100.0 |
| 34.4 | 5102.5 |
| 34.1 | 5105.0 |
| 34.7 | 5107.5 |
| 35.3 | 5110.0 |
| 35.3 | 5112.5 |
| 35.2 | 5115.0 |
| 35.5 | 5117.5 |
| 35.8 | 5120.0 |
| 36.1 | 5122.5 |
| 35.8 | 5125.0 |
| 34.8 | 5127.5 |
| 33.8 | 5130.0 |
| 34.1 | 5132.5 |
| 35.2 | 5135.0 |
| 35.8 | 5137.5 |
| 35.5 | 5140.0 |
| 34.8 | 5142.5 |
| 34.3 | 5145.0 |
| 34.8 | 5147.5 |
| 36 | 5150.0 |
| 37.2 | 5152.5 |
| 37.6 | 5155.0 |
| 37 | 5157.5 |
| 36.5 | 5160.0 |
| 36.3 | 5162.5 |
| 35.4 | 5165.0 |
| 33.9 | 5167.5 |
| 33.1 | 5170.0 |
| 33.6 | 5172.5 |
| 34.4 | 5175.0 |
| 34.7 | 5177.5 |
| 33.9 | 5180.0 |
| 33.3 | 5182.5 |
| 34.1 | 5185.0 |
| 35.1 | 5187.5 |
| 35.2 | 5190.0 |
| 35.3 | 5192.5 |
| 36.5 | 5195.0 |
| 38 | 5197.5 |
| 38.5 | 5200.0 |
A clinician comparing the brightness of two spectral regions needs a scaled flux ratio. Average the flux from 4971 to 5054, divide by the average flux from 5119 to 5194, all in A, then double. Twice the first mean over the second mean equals 2.13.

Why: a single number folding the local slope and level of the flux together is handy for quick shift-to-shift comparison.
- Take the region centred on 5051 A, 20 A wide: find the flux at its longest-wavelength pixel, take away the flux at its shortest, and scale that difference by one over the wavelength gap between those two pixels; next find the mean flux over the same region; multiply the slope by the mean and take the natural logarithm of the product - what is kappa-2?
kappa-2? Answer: 1.77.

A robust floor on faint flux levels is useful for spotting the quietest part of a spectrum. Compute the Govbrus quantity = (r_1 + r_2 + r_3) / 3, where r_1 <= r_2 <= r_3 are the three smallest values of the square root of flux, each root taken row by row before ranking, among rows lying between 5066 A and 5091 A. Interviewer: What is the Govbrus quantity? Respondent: 5.89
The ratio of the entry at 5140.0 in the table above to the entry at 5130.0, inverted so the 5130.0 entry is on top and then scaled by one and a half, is 1.43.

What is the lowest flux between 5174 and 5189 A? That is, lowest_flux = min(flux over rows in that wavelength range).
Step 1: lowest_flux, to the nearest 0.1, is 33.3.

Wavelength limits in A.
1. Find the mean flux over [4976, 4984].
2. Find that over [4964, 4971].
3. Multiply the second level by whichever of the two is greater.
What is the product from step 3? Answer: 1386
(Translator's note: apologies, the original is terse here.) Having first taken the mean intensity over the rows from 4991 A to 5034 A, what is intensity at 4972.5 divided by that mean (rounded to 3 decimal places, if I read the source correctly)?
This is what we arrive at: 0.997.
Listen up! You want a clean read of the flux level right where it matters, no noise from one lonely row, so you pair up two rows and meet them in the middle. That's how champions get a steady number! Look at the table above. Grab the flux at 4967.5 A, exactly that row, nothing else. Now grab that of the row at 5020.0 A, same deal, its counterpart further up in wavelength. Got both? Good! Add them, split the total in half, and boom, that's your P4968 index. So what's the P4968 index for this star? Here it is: 35.6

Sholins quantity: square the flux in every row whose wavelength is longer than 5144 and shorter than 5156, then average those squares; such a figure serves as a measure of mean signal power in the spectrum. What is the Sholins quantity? 1296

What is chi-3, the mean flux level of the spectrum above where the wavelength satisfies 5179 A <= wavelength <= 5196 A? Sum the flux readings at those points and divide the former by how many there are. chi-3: 34.8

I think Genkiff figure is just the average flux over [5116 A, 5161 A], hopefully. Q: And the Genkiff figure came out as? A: 35.6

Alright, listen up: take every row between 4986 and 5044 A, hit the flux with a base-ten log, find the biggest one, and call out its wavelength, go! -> 5007.5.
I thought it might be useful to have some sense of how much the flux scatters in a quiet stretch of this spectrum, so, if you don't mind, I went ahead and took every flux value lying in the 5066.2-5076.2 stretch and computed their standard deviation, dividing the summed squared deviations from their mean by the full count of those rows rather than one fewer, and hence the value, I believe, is 2.0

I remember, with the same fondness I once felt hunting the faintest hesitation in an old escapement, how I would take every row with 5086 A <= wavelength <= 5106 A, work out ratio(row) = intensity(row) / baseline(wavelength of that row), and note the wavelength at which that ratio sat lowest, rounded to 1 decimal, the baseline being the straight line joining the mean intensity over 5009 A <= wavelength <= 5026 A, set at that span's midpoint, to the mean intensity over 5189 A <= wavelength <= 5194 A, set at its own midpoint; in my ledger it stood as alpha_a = 5105.0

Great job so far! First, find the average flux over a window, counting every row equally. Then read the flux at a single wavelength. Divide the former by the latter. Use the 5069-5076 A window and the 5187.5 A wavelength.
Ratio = 1.03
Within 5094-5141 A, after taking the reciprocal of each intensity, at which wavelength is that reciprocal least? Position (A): 5095.0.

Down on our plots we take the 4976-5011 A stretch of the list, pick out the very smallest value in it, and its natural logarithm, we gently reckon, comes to 3.58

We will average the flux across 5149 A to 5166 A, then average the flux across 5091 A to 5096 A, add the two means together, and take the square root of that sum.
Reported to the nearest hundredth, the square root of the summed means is 8.55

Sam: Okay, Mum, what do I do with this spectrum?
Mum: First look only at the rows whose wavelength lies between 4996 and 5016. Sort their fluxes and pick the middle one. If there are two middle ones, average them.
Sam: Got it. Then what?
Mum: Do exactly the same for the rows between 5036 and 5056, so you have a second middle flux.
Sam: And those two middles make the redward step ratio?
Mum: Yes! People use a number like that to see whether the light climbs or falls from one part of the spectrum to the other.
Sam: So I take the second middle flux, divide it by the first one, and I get 0.96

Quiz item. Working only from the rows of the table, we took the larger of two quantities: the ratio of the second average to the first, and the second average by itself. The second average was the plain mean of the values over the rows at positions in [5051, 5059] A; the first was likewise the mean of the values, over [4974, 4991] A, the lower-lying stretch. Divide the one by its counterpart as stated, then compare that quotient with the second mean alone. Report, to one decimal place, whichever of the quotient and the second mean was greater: 38.3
